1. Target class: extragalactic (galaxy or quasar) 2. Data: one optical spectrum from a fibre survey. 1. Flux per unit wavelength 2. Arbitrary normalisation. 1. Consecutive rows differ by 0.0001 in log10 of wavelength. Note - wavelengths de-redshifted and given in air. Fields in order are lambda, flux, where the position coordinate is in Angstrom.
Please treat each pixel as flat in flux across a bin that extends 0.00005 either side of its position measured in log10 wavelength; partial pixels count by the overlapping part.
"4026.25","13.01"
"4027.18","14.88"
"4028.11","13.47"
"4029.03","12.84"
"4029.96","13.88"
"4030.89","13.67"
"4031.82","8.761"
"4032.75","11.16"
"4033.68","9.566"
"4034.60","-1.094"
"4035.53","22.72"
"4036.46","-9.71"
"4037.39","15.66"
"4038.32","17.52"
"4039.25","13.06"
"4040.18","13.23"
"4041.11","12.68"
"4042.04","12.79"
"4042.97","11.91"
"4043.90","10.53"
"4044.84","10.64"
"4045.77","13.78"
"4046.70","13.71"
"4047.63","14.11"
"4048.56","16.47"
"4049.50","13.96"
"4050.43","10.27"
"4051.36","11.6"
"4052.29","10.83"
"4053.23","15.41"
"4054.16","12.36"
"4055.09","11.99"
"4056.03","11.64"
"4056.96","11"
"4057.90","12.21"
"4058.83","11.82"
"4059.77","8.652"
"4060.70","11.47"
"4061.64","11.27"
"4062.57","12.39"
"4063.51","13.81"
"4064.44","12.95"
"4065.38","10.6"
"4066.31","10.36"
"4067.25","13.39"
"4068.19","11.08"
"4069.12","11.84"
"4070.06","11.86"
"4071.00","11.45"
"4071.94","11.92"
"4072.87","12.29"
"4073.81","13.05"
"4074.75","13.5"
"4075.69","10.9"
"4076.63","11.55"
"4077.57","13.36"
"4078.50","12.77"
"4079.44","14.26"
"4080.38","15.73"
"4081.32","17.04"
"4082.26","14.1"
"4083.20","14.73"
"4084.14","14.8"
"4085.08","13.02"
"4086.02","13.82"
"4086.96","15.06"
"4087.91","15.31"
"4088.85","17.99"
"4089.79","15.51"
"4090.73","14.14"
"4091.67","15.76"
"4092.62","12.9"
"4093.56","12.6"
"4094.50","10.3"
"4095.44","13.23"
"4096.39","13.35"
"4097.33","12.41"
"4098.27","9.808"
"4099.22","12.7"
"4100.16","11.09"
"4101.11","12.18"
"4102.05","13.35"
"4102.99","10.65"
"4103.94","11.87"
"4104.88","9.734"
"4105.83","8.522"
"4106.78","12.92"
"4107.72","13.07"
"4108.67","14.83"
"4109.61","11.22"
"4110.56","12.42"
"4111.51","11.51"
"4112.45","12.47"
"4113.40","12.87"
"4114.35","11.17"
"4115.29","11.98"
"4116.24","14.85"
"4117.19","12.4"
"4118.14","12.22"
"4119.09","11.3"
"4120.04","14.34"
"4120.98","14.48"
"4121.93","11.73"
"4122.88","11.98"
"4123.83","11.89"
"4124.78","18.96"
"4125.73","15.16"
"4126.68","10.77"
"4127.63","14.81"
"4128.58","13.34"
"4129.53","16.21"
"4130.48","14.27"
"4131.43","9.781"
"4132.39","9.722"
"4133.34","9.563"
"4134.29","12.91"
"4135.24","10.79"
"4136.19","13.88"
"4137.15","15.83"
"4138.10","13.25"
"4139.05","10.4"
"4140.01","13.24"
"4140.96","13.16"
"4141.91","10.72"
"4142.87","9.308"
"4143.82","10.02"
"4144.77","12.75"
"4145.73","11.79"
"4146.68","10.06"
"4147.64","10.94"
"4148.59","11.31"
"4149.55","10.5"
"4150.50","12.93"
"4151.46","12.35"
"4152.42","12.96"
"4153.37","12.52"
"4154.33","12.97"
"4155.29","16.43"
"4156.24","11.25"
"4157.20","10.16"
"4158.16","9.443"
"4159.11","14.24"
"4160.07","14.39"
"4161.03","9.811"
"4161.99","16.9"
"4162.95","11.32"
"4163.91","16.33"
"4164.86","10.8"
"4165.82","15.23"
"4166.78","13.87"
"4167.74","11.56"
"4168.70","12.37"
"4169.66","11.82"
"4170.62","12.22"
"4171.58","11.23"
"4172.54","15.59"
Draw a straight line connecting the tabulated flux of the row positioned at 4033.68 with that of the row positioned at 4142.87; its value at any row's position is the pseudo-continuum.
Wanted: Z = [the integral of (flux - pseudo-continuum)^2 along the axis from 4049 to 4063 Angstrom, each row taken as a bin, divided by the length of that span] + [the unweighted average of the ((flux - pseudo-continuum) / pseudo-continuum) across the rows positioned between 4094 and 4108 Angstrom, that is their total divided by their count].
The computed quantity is 8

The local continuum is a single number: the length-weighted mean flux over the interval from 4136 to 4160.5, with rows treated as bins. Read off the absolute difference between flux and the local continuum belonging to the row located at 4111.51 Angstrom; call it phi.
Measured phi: 0.6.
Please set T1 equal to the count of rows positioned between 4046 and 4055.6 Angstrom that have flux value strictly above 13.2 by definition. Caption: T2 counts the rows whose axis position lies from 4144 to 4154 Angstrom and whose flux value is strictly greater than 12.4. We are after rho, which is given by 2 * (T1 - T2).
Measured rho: 2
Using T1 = 5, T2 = 4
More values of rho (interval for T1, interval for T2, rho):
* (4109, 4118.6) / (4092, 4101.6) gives -10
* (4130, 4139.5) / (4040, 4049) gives -6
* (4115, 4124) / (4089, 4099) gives -10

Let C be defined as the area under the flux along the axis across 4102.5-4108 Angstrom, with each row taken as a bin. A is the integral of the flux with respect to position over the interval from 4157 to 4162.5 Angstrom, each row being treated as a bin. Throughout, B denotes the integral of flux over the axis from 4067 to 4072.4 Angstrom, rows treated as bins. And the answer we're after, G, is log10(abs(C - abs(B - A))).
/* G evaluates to 1.75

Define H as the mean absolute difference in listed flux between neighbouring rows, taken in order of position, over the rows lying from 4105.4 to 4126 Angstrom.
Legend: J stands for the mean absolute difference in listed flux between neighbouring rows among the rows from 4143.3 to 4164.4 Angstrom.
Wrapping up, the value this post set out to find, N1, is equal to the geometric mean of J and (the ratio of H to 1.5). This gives 1.7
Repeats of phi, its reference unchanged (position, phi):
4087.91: 3.2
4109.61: 0.9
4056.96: 1.2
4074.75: 1.3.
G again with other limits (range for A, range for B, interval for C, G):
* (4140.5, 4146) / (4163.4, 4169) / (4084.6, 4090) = 1.84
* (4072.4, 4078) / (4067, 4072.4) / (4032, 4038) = 1.65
